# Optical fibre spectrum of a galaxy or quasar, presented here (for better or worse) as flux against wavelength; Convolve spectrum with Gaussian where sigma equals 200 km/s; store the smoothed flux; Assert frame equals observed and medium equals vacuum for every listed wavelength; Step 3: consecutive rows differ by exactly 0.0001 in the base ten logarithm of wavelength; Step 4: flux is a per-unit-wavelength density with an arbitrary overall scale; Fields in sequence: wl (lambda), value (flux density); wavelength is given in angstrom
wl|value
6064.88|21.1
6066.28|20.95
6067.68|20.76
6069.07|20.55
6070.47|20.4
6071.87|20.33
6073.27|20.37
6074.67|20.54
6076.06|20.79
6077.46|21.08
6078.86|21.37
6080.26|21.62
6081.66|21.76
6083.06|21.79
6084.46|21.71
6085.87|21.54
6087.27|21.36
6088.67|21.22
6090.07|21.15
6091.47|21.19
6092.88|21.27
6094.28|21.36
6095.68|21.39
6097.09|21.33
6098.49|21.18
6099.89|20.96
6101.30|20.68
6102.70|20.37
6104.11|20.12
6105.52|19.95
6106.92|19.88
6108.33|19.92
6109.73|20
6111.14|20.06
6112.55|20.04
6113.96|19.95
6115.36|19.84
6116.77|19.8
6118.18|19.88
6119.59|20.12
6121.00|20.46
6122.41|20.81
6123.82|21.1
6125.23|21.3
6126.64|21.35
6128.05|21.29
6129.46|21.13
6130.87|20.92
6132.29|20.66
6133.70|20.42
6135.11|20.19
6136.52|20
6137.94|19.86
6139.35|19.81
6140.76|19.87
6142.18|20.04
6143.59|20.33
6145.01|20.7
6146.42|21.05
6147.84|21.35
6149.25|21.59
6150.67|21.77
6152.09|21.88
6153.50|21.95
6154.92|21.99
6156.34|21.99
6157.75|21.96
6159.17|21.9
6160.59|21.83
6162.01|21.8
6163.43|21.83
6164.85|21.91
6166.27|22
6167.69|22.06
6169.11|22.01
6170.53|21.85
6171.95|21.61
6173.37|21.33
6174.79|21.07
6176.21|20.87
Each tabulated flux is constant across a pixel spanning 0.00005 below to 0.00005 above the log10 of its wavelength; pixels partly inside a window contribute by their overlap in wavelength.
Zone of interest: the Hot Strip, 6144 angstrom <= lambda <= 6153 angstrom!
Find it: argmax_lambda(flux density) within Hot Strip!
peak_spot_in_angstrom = 6152.09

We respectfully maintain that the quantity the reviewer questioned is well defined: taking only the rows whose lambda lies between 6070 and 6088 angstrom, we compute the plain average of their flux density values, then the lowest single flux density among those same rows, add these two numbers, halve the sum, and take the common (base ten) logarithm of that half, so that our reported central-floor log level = 1.32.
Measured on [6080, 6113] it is 1.31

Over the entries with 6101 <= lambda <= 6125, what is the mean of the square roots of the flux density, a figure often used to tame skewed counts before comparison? 4.49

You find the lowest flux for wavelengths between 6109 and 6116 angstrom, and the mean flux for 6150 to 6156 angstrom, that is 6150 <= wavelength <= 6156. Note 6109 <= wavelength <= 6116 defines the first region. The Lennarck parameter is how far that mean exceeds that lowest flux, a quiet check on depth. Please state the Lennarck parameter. 2.1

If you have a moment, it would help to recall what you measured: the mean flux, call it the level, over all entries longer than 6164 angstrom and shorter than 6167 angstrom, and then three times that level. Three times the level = 66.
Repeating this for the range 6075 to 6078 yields 63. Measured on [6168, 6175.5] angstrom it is 65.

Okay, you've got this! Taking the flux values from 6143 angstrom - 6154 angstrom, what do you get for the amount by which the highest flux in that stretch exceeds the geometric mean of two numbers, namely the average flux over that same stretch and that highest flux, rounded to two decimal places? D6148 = 0.31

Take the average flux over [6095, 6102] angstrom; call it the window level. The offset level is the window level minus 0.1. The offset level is 21.0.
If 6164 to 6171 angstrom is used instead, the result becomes 21.9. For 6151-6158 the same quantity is 21.9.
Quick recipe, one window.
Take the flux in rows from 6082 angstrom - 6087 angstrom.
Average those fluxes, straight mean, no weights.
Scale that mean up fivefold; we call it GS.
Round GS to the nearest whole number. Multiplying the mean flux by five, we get 108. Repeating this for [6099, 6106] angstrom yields 102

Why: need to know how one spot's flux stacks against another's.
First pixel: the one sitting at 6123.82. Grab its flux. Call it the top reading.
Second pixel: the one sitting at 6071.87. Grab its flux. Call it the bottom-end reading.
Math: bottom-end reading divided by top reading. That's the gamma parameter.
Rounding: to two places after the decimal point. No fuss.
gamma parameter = 0.96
